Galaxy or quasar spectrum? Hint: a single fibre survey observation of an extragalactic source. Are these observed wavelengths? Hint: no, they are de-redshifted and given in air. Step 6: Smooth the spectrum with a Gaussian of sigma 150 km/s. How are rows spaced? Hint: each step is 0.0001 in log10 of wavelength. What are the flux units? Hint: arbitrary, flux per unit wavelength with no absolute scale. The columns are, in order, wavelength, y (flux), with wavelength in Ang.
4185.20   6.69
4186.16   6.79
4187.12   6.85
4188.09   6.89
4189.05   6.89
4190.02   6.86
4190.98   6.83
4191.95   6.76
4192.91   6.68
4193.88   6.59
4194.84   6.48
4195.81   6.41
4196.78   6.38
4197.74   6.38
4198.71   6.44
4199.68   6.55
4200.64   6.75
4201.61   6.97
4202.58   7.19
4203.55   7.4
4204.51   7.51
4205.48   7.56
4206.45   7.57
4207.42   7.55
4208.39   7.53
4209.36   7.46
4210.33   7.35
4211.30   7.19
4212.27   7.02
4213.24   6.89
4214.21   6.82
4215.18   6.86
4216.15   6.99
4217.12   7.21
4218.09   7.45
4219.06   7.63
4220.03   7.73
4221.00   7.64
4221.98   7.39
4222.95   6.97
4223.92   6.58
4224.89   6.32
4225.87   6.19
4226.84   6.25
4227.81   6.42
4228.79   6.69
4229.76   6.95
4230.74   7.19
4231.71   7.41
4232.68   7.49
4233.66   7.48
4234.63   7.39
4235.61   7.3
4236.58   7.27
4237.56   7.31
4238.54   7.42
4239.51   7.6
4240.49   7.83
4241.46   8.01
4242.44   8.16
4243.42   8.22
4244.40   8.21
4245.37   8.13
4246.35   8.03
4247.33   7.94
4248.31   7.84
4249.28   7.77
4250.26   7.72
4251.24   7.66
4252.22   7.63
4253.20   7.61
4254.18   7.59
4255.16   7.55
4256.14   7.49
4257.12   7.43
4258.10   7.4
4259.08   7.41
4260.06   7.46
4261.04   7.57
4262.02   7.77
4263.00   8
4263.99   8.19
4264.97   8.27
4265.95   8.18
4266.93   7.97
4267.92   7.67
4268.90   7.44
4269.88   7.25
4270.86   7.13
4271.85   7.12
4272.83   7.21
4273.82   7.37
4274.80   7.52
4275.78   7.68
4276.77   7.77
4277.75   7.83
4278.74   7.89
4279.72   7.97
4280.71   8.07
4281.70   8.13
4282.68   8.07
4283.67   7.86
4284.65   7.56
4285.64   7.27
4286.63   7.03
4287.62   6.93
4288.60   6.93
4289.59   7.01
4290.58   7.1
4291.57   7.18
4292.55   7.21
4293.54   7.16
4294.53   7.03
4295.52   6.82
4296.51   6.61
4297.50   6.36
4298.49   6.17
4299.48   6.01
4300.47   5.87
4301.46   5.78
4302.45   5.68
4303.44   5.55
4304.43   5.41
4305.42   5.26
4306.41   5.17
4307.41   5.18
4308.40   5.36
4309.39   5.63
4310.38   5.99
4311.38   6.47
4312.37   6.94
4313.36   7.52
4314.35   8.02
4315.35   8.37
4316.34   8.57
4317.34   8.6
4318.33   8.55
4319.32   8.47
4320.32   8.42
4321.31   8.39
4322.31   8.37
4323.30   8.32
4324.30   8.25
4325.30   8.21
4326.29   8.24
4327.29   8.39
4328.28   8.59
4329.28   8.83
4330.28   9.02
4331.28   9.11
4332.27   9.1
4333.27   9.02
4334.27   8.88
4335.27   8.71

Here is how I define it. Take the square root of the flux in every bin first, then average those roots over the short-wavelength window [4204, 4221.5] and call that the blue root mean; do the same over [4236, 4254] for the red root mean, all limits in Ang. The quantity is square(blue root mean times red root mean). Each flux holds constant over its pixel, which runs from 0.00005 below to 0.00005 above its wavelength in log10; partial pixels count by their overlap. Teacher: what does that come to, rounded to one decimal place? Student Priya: 57.1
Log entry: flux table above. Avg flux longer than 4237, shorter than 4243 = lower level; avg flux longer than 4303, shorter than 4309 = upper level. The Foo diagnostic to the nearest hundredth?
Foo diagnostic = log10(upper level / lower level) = -0.16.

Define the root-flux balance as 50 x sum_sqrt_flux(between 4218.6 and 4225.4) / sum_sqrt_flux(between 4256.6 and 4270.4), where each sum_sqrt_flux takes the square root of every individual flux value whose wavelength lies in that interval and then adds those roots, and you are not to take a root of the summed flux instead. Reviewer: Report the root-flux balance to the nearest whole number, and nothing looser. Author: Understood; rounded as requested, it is 24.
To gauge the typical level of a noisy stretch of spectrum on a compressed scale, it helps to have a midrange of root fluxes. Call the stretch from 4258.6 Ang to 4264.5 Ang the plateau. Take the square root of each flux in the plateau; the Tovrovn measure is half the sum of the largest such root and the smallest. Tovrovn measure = 2.79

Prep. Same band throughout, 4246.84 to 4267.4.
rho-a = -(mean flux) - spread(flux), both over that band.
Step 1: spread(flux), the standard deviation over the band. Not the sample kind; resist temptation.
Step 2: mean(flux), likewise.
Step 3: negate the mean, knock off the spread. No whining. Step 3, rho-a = -8.00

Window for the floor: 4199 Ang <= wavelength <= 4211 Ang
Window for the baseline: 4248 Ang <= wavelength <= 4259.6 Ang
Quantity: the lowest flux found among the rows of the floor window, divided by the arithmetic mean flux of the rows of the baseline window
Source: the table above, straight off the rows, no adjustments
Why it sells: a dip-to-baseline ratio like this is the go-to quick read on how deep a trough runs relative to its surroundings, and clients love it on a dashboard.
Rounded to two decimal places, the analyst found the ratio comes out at 0.86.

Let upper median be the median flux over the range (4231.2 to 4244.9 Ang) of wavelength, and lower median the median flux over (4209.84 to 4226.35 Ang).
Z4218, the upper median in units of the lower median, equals 1.07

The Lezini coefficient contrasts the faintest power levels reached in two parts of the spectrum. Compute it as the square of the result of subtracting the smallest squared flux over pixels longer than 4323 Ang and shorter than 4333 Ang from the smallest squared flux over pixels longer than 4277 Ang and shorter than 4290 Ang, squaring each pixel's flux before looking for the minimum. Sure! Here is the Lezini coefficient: 376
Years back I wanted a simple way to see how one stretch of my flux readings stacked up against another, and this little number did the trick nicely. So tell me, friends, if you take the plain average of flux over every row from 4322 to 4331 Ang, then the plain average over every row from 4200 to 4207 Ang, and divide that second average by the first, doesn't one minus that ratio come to 0.14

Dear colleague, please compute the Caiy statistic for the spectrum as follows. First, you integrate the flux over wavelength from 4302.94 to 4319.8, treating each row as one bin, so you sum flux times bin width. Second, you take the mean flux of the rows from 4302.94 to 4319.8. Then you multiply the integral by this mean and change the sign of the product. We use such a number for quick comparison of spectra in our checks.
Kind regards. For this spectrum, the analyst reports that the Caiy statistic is -773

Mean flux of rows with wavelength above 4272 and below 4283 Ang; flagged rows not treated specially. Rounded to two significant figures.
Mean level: 7.8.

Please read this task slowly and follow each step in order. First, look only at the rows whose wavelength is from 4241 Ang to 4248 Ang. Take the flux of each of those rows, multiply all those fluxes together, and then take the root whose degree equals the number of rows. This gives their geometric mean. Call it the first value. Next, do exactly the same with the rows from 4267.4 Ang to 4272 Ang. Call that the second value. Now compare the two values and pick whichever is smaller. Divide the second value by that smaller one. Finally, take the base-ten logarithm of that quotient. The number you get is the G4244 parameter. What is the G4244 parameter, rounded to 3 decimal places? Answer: 0.000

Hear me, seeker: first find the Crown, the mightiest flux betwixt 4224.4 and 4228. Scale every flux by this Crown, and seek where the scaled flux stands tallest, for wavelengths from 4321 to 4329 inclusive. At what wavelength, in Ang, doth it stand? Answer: 4328.28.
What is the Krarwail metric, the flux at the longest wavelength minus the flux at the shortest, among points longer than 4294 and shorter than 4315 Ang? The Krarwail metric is 1.0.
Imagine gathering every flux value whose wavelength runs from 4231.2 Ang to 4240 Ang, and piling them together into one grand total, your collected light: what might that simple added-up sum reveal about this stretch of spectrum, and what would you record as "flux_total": 67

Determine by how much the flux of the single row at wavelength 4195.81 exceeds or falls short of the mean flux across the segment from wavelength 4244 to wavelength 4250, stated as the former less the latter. -1.6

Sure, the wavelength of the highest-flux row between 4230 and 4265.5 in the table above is 4264.97 Ang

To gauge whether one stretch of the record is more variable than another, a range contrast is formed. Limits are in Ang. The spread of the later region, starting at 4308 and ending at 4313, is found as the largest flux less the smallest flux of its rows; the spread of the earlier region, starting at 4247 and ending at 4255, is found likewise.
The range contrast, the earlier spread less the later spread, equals -1.2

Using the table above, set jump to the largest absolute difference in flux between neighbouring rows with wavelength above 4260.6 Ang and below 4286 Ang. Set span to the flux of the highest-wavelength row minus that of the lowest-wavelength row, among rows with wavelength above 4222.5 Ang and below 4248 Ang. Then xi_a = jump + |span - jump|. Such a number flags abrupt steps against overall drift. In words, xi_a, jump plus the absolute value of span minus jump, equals 1.0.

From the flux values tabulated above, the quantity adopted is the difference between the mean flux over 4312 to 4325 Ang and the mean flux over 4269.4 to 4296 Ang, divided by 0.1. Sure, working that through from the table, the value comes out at 8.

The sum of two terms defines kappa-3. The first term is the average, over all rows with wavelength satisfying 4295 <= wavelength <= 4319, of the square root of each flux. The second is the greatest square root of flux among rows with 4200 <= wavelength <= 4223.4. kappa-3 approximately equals 5.32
